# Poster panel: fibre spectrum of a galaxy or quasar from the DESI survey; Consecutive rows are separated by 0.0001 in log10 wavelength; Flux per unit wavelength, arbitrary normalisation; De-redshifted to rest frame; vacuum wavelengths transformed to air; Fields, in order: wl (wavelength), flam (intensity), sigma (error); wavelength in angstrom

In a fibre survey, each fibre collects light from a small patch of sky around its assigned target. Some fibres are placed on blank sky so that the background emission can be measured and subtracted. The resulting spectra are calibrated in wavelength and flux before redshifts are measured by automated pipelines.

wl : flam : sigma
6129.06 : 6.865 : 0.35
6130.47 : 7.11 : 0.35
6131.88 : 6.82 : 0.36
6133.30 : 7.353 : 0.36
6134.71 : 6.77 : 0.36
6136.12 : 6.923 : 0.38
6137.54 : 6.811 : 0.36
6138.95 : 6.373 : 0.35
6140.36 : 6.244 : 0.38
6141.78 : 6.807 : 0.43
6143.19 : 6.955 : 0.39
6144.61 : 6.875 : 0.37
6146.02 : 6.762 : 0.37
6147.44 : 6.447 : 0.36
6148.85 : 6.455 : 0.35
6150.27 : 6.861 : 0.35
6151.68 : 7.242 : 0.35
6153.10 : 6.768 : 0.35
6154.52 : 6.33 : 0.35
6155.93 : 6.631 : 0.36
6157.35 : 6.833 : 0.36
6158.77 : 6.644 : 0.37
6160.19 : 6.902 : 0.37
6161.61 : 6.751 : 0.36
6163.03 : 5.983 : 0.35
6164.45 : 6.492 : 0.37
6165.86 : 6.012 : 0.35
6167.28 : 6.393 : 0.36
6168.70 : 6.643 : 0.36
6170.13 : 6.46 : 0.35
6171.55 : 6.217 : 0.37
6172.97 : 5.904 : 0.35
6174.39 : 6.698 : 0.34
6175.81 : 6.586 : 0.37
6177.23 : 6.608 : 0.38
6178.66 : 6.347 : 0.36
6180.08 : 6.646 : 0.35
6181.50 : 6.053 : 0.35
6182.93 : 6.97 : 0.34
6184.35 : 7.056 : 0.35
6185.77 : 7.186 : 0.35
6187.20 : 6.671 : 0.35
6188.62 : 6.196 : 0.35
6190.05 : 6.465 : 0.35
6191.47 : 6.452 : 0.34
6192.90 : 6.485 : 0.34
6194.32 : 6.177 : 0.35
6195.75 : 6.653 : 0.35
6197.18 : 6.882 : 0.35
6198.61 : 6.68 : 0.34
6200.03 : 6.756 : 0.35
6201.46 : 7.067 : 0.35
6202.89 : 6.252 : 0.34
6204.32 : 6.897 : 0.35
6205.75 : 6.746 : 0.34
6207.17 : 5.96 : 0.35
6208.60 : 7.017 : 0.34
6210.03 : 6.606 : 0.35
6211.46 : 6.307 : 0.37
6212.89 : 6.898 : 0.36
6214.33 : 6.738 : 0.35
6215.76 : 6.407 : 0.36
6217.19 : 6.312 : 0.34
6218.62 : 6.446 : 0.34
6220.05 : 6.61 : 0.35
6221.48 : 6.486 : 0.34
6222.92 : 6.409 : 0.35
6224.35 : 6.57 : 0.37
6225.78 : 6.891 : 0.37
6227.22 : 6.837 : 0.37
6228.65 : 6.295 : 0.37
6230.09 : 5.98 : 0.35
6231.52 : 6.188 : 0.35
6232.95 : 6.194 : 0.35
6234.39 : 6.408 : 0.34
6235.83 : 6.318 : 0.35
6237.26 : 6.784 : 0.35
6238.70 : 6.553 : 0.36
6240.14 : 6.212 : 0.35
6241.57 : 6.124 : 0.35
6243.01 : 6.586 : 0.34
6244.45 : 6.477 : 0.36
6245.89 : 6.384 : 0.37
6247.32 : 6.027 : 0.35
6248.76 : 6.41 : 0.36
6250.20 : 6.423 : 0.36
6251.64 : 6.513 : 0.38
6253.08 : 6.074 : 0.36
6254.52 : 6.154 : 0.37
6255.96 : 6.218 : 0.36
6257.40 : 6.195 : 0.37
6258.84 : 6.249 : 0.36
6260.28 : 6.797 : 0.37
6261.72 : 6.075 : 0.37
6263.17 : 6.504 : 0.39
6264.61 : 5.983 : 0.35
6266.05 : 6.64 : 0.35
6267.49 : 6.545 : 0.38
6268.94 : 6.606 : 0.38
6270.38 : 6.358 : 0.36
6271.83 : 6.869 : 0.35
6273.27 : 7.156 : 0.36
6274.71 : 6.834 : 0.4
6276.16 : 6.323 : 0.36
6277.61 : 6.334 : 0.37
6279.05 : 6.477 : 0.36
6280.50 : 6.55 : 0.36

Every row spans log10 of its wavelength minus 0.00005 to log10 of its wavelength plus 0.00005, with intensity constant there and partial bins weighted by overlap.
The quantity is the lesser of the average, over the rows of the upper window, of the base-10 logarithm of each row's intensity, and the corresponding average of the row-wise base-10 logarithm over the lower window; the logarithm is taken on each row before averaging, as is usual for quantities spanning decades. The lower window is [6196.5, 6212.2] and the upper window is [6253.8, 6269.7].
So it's 0.803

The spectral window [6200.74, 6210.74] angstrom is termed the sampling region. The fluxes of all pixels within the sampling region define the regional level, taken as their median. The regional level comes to 6.75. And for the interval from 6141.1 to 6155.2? 6.79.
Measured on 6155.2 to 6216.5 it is 6.63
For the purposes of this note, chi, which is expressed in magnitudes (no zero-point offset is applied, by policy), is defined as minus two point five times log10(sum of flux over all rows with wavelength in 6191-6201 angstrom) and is -4.16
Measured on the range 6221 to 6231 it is -4.14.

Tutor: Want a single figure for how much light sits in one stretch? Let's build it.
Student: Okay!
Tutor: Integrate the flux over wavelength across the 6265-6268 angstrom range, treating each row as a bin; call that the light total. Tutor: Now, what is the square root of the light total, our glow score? 4.4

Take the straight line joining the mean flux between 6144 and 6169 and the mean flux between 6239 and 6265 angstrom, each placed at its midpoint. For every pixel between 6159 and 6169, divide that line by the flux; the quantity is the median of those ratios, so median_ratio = 1.01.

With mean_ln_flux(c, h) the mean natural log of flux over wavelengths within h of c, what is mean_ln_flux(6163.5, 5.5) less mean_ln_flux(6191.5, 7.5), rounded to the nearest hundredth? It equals -0.02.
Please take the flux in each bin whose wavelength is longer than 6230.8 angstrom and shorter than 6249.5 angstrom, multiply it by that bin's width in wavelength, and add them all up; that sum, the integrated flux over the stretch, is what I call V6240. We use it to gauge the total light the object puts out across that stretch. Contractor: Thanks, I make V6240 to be 119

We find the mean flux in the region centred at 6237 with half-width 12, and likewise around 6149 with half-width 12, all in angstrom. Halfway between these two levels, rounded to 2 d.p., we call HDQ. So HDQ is 6.55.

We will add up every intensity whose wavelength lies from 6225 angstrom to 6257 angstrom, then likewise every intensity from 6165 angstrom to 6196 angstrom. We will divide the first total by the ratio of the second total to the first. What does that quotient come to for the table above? 137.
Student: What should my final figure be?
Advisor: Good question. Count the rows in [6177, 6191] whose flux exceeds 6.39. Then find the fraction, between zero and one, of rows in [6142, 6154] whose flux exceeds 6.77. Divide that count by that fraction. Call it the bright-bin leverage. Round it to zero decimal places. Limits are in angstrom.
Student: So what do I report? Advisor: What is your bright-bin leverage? 14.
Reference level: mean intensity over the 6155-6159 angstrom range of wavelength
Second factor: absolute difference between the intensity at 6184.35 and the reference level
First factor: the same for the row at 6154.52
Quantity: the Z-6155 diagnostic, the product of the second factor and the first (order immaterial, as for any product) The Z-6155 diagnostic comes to 0.13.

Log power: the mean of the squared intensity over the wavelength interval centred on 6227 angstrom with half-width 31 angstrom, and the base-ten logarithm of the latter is 1.62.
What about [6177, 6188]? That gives 1.65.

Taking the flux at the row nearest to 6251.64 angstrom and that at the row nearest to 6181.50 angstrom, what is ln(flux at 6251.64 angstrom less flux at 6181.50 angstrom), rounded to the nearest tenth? -0.8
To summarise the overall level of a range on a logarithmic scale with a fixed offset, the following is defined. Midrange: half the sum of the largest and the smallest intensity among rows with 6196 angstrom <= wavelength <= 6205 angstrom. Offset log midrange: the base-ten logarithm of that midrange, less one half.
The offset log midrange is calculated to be 0.323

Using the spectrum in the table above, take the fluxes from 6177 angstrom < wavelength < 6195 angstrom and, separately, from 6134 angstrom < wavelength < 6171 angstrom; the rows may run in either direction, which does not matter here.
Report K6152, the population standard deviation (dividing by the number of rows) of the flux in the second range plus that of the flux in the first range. 0.62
